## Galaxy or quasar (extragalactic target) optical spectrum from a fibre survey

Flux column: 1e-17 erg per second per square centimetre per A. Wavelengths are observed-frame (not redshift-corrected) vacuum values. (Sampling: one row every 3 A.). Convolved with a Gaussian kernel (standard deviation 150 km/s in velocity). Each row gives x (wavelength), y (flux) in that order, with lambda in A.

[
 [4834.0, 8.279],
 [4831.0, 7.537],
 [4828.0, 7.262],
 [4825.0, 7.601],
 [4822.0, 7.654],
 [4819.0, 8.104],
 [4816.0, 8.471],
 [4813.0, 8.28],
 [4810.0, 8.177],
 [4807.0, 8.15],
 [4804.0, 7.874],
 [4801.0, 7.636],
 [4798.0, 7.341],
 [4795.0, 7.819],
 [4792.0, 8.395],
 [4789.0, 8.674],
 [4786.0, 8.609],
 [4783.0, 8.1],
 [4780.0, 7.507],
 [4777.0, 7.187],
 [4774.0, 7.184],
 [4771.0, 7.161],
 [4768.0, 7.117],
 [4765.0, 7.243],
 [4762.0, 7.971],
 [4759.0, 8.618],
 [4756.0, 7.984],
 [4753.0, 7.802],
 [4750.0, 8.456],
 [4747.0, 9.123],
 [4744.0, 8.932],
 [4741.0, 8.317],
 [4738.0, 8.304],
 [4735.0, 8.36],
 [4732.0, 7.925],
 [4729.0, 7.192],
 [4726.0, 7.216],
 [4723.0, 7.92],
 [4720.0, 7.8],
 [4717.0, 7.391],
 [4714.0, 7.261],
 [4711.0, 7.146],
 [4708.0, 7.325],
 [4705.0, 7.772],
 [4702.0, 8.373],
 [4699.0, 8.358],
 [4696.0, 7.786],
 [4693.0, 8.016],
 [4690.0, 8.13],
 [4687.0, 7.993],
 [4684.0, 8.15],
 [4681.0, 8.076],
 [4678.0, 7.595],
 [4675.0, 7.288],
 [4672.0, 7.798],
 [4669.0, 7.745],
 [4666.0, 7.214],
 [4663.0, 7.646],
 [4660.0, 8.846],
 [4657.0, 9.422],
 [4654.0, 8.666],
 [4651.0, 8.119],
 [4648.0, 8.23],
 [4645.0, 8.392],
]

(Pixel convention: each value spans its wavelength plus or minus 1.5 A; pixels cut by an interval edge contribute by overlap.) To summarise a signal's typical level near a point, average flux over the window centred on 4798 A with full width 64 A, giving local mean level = 7.82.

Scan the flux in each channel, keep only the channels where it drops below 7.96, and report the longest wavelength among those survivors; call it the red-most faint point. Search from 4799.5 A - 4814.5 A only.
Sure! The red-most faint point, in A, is 4804.0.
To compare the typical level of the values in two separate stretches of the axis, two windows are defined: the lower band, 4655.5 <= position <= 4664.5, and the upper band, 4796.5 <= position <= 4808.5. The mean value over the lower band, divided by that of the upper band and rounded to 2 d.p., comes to 1.11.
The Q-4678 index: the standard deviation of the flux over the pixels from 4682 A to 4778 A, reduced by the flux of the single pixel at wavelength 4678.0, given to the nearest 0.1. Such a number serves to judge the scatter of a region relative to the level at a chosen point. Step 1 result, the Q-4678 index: -7.0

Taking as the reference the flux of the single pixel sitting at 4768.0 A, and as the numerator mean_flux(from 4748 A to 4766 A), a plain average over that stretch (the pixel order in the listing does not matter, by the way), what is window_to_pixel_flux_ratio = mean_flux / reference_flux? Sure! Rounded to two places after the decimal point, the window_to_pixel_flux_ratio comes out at 1.13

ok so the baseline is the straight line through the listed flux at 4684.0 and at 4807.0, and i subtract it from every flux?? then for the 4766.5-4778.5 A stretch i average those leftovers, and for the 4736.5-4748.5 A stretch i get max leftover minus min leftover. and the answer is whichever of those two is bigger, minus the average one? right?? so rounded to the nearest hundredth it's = 1.81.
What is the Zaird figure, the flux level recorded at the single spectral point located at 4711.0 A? 7.146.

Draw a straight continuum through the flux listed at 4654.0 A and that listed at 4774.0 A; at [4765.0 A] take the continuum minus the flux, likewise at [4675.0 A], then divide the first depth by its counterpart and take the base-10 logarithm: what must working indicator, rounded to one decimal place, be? -1.3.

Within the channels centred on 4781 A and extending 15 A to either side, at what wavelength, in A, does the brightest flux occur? 4789.0 A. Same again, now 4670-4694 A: 4684.0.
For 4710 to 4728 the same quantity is 4723.0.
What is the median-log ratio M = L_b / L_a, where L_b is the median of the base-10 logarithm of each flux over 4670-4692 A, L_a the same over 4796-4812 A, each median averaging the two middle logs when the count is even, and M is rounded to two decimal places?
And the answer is 1.01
